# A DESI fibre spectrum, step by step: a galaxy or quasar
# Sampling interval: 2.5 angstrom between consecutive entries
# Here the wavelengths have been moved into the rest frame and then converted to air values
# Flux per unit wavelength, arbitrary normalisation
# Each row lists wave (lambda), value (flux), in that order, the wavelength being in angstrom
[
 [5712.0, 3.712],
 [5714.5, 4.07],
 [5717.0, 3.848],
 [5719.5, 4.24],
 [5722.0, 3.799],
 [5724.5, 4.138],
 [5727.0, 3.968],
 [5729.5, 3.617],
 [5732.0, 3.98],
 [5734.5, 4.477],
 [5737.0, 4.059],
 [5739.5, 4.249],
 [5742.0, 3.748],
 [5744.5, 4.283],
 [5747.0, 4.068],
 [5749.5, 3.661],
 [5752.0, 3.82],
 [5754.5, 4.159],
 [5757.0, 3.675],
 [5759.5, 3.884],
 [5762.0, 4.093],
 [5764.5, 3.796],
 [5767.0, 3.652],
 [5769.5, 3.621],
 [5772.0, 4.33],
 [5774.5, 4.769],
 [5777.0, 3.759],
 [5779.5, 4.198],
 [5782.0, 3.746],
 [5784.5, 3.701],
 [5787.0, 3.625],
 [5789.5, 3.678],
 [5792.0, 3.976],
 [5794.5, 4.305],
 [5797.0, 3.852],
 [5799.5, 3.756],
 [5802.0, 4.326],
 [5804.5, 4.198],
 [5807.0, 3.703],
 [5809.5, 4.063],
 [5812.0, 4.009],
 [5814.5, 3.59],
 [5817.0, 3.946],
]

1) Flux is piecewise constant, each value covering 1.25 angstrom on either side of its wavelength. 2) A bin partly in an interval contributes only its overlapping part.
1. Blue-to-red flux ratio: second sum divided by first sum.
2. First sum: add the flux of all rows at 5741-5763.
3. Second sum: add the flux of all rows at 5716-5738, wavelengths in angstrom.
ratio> 1.021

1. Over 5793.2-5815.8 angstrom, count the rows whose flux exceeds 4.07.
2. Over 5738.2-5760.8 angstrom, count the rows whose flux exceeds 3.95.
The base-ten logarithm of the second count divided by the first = 0.125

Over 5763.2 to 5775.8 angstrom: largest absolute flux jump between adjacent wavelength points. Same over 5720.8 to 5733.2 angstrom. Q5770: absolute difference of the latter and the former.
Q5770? 0.35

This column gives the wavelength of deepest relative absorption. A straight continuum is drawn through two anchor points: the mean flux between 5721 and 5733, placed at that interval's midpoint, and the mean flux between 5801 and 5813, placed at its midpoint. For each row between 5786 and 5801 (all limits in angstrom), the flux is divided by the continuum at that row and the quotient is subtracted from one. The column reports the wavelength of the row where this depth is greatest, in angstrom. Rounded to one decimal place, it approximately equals 5787.0 angstrom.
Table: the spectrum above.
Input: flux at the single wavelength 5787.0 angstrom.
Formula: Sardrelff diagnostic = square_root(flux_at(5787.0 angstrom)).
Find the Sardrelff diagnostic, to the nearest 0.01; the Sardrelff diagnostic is 1.90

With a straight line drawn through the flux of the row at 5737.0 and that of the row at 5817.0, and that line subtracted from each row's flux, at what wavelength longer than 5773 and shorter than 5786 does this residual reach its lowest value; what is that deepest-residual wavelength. 5784.5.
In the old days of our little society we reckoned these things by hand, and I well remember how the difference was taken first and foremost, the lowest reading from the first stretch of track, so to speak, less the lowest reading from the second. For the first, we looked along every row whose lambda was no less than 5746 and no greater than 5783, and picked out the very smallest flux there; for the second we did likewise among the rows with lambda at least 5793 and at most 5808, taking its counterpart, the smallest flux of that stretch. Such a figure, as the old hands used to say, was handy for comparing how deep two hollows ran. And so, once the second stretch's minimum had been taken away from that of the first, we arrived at -0.08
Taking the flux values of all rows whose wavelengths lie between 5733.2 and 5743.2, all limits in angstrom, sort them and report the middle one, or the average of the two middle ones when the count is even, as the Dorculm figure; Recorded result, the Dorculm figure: 4.15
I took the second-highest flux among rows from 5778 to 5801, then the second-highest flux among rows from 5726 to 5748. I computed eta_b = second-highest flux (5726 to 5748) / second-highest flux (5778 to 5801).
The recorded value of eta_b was 1.02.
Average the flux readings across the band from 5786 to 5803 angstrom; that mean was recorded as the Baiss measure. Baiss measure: 3.93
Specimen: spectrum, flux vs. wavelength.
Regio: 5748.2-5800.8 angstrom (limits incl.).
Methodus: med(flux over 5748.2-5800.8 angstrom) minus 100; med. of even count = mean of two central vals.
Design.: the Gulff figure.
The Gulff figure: -96.2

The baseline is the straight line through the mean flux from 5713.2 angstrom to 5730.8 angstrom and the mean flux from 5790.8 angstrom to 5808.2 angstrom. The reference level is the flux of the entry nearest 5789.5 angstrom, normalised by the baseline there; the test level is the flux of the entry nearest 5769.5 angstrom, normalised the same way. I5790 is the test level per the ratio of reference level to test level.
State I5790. 0.90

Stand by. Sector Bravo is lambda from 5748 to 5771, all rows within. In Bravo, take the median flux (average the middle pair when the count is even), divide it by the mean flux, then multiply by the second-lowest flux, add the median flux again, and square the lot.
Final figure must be 55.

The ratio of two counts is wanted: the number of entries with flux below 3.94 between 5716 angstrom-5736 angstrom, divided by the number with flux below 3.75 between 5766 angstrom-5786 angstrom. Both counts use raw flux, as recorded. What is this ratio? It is 0.75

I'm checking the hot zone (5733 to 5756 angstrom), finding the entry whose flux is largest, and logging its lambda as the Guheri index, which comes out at 5734.5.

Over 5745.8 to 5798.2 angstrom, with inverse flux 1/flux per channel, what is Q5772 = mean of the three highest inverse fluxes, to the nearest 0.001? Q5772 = 0.275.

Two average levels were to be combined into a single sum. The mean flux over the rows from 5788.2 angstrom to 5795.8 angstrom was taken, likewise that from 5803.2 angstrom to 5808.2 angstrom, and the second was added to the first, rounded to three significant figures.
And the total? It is 7.94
